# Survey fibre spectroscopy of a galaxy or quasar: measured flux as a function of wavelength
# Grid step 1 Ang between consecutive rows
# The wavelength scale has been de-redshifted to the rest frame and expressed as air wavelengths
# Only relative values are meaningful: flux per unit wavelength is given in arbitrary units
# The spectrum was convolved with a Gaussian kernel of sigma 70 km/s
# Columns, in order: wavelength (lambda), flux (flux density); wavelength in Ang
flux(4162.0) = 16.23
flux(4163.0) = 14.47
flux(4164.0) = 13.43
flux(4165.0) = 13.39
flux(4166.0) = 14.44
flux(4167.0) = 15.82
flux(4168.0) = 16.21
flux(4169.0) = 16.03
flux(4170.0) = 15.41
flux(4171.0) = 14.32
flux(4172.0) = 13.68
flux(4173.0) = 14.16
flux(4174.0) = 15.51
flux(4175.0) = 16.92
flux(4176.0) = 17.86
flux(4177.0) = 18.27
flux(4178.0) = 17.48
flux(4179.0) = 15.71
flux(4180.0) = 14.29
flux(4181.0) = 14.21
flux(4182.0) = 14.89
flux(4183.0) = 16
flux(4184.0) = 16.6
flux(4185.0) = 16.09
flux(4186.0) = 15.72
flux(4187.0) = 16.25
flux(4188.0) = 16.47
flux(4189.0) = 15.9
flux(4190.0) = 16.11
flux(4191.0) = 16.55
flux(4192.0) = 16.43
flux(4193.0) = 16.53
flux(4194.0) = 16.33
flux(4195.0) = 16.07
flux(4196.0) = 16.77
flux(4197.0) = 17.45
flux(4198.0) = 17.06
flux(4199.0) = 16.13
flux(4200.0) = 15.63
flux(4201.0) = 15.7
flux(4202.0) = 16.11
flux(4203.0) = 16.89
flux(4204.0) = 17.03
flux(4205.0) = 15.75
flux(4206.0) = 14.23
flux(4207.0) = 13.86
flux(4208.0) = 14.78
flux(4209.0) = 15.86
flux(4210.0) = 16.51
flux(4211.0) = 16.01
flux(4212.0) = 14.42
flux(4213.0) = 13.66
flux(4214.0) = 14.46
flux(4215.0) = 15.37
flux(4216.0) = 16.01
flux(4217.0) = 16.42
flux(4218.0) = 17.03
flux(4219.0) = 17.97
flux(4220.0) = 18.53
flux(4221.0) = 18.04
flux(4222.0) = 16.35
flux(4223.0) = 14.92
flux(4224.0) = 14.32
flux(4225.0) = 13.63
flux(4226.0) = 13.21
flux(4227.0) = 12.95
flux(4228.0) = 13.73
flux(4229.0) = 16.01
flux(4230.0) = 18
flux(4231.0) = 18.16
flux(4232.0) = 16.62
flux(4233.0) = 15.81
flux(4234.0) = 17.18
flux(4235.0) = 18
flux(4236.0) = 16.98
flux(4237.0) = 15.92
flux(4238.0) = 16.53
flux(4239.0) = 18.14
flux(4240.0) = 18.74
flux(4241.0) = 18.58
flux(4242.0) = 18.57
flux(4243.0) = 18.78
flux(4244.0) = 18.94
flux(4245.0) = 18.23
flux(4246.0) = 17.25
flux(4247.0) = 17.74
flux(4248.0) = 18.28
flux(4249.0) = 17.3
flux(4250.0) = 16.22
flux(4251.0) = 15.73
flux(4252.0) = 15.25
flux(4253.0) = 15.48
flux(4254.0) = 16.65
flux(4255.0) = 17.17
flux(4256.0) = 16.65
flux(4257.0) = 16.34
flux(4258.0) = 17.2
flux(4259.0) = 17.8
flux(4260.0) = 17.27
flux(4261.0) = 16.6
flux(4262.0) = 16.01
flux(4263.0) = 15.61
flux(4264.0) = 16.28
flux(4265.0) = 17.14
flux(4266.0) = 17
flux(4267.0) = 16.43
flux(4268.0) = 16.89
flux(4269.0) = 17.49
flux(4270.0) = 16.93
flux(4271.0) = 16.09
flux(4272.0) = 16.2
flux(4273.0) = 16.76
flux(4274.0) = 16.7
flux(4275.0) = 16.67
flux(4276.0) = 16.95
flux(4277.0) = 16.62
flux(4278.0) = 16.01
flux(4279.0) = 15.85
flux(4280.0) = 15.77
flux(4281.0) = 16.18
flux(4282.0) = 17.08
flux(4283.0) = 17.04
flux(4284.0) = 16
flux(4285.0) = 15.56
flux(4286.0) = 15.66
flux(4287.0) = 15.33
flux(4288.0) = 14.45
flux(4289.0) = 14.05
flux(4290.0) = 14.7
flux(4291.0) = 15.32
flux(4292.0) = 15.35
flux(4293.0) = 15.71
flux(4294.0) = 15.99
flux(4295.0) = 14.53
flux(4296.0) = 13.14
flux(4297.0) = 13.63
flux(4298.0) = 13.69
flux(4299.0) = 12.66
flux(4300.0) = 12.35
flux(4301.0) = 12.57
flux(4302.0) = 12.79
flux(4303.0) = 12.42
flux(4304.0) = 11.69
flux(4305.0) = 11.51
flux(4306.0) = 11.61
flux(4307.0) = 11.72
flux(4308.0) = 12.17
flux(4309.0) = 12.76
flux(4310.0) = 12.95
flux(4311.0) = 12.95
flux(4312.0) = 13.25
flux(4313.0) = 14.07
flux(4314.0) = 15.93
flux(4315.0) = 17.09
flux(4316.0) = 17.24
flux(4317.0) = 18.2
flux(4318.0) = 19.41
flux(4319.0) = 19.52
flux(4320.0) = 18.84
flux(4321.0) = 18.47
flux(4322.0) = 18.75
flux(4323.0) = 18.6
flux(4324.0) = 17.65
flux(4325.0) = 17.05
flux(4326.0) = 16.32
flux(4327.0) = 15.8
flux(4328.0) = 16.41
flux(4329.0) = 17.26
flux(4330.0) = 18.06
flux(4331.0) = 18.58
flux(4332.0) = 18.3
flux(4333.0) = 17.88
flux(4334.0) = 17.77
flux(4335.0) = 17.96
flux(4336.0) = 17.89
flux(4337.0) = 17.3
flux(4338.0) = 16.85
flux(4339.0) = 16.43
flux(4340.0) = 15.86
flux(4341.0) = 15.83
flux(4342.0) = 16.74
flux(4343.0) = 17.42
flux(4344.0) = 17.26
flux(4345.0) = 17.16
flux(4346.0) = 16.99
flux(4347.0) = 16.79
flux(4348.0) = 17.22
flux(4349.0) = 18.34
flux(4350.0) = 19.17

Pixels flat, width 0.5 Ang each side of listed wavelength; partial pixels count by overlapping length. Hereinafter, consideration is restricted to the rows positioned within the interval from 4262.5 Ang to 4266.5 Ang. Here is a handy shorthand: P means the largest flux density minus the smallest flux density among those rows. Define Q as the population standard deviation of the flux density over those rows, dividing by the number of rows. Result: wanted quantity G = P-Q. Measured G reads 0.92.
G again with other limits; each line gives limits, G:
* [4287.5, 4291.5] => 0.81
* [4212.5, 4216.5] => 1.46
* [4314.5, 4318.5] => 1.39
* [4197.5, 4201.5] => 0.86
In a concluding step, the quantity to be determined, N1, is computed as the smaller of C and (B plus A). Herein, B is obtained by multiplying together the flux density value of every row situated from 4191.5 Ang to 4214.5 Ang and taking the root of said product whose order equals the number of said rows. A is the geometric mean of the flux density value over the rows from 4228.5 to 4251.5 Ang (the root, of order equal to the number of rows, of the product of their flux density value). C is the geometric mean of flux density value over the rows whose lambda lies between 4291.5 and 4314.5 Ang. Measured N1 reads 13.2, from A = 17.4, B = 15.8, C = 13.2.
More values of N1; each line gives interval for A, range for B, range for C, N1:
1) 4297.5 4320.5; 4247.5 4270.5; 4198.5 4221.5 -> 15.9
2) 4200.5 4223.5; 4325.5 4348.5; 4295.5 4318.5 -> 13.6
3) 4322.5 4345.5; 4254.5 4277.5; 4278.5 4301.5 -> 14.8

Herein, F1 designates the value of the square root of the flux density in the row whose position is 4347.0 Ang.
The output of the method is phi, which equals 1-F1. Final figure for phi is -3.1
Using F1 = 4.10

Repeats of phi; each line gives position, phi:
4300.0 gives -2.5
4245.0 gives -3.3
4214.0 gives -2.8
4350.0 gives -3.4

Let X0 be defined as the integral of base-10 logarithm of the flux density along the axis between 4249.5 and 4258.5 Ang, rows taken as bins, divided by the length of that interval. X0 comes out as 1.21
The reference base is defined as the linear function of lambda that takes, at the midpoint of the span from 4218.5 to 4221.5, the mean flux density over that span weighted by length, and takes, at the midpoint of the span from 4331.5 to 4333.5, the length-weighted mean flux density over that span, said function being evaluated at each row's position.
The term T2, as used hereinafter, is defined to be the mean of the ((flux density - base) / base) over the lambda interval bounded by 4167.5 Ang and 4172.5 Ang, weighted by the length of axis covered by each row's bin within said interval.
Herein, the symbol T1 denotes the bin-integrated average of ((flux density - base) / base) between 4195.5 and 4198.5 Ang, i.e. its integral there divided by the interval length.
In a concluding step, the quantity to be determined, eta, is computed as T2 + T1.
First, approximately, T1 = -0.06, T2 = -0.17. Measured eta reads -0.23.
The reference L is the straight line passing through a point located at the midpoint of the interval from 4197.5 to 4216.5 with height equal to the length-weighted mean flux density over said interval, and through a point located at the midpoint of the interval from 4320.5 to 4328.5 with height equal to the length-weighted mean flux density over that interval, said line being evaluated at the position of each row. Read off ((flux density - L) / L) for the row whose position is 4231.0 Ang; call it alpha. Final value 0.14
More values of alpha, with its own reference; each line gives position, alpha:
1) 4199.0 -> 0.05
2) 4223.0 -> -0.06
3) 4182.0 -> -0.02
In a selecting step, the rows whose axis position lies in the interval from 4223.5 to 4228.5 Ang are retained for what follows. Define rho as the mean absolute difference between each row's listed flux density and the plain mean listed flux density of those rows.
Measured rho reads 0.39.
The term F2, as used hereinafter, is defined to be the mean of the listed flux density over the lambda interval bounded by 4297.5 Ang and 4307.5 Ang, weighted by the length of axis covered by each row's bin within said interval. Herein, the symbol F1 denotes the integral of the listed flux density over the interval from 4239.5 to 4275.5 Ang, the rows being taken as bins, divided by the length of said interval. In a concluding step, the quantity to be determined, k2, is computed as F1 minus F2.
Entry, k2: 5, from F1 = 17.0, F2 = 12.3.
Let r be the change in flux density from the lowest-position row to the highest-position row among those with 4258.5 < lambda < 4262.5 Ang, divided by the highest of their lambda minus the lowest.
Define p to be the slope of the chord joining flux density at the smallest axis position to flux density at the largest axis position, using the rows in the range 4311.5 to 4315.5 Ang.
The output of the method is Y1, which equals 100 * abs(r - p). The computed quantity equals 188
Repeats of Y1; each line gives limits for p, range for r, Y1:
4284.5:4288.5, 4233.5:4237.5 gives 5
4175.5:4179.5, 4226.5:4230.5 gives 240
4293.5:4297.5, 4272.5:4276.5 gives 85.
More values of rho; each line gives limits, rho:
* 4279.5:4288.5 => 0.60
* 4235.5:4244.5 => 0.95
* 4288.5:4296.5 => 0.74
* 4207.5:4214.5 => 0.88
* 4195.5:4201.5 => 0.64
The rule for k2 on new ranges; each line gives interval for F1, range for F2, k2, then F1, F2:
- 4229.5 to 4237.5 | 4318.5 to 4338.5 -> -1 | 17.1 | 17.8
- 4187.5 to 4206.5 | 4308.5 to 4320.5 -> 0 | 16.3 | 16.0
